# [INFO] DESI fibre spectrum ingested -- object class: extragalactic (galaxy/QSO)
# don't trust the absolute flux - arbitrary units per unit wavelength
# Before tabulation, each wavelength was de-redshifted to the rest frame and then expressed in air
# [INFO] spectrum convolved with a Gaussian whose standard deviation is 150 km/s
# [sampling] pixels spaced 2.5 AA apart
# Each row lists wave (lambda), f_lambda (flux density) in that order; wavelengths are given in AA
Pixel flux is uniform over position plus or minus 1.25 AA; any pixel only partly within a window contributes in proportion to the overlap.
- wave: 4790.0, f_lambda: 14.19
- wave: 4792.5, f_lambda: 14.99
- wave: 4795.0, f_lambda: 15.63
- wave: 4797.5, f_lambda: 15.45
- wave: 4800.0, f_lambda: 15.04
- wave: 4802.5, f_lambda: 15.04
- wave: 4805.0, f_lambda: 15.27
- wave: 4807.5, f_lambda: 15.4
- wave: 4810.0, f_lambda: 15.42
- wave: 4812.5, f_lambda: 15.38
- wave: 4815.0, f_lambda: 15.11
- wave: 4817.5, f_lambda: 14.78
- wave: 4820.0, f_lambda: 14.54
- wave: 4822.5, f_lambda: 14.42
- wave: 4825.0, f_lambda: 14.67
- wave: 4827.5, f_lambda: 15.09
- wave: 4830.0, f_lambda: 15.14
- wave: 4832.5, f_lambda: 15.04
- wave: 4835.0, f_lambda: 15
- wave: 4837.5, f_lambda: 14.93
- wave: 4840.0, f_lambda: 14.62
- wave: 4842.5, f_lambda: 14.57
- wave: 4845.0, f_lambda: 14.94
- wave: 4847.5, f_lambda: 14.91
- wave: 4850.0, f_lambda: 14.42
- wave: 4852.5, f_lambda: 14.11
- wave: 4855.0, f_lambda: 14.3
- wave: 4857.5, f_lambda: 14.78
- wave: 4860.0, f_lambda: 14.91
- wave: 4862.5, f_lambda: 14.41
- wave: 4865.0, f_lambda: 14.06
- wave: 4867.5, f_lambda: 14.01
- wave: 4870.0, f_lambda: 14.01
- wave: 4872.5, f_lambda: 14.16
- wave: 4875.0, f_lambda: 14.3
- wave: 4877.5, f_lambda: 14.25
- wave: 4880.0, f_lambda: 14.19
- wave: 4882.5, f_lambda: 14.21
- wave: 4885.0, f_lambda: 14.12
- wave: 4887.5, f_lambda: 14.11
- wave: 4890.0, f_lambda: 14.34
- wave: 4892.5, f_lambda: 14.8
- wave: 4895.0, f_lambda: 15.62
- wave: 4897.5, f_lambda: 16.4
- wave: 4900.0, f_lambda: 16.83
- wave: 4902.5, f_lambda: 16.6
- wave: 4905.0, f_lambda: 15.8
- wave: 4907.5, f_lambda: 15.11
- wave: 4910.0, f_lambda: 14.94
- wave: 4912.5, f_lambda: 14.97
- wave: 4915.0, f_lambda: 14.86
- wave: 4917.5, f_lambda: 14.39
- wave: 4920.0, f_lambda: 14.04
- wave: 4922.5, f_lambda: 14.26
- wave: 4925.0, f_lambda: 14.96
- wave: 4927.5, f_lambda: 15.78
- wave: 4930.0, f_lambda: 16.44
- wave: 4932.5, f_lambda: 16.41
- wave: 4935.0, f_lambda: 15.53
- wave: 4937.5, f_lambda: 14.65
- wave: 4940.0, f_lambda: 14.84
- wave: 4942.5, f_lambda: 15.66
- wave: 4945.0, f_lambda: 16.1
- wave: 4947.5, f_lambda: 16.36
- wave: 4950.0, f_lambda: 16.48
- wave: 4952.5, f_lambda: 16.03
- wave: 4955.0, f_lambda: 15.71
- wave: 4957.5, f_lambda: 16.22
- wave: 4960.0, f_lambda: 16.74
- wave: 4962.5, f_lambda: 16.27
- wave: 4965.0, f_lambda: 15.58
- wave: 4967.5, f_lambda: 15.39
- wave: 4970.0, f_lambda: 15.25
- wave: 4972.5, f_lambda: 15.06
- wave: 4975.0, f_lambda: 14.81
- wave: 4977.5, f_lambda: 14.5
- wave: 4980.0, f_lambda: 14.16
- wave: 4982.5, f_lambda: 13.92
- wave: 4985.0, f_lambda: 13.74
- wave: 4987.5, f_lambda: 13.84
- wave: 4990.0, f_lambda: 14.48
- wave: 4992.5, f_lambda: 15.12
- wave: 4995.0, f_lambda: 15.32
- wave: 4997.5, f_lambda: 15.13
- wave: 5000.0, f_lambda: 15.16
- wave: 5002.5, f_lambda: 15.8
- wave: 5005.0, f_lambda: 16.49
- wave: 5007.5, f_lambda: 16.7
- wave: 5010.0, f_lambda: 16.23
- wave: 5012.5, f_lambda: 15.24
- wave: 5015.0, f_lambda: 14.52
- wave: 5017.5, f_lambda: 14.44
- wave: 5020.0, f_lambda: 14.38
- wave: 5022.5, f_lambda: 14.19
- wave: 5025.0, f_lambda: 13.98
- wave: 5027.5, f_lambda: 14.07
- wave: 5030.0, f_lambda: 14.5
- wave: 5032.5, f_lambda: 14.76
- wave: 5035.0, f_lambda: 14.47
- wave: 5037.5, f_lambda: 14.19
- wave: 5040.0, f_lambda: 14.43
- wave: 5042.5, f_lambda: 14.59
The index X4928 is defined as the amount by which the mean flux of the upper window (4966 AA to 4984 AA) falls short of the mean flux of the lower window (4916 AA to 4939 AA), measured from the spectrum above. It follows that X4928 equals 0.4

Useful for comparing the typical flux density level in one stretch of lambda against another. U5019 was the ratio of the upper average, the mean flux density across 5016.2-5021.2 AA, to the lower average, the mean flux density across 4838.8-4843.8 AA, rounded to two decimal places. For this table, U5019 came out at 0.99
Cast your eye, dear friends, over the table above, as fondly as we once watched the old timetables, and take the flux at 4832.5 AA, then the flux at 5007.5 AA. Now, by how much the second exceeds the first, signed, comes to 1.7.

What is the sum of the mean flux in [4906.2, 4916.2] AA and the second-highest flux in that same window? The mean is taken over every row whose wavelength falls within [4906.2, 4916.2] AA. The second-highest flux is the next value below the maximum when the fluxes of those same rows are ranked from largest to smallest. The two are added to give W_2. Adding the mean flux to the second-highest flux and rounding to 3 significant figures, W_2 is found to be 29.9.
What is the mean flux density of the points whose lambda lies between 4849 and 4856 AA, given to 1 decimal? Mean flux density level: 14.3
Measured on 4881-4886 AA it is 14.2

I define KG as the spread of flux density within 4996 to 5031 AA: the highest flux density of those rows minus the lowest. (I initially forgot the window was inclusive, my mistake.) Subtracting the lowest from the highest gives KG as 2.7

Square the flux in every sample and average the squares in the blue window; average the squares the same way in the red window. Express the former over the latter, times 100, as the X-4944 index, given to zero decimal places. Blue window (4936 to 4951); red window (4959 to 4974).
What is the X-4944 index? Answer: 100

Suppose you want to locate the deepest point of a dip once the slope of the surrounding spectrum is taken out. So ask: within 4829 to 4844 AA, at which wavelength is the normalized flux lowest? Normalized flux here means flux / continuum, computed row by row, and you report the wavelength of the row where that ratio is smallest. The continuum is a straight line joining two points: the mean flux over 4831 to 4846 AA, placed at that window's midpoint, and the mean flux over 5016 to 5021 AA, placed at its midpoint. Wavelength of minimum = 4842.5 AA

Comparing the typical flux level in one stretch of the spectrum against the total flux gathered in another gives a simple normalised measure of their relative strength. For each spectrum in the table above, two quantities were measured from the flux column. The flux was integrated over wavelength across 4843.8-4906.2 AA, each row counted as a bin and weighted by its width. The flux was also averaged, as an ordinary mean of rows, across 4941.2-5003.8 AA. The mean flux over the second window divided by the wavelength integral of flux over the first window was 0.0166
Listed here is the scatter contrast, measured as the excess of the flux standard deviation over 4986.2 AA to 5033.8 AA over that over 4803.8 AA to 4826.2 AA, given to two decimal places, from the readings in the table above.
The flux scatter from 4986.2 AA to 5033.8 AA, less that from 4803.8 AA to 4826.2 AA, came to 0.45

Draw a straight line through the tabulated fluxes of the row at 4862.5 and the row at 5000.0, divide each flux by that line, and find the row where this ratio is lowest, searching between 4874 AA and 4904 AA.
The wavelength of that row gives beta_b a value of 4887.5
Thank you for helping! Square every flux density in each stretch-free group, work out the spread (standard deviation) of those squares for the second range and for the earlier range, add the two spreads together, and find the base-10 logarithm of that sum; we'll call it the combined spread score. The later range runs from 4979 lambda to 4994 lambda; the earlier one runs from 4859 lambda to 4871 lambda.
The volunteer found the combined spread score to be 1.4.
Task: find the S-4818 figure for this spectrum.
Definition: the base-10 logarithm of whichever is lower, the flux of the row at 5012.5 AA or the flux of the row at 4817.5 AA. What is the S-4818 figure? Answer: 1.17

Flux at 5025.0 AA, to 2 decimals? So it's 13.98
